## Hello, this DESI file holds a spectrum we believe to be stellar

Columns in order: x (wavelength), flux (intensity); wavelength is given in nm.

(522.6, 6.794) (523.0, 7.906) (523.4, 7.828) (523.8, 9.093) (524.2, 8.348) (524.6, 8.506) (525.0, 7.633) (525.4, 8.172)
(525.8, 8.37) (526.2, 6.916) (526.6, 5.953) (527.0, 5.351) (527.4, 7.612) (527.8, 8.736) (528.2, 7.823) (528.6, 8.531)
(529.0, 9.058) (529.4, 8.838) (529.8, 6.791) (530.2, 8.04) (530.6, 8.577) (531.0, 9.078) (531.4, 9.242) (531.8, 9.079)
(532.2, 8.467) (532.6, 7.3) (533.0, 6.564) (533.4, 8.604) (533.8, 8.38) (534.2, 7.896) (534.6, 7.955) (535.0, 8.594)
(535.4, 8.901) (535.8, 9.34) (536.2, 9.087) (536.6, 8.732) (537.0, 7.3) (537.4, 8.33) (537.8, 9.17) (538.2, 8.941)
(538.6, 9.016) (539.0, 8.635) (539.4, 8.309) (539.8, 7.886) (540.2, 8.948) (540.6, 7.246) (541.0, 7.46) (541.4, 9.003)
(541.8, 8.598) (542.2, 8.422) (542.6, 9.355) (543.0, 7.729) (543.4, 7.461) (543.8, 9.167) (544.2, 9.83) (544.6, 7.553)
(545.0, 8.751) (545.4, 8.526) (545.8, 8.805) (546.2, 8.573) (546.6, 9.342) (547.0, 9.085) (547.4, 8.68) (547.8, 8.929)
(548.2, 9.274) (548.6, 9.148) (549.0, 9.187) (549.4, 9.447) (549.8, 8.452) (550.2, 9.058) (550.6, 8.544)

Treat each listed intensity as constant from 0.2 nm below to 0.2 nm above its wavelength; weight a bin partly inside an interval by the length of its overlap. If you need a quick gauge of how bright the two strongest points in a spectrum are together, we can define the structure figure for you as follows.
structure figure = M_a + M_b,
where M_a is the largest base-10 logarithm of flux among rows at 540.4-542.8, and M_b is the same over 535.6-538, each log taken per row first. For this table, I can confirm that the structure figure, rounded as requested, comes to 1.94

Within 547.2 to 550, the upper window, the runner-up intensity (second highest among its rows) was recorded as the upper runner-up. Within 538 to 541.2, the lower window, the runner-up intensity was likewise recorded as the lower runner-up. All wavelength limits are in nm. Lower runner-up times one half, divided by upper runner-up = 0.482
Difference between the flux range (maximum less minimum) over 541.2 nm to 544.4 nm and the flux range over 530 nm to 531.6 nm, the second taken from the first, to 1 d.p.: 1.2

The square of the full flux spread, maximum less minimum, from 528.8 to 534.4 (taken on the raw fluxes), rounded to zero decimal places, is 7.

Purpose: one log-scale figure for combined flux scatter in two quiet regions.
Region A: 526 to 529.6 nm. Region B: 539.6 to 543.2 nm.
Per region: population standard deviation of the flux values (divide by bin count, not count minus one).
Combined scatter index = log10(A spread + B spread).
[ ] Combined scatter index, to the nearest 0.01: 0.29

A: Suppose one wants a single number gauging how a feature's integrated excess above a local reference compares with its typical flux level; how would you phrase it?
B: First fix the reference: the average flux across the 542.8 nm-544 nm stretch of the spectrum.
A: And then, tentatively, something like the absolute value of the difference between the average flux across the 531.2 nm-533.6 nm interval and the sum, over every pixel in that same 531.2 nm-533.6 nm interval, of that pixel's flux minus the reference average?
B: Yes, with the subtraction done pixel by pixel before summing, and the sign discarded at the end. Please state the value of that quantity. 7.7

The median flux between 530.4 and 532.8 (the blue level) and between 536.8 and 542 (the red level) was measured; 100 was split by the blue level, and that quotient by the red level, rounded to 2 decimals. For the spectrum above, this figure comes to 1.32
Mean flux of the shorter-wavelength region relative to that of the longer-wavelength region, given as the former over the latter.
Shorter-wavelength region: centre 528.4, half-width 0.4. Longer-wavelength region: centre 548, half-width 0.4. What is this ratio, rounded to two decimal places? 0.90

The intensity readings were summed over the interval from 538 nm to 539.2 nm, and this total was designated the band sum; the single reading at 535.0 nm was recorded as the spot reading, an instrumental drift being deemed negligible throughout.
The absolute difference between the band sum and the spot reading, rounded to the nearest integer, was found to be 18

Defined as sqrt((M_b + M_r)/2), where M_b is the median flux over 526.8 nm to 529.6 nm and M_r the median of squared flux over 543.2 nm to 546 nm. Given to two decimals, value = 6.52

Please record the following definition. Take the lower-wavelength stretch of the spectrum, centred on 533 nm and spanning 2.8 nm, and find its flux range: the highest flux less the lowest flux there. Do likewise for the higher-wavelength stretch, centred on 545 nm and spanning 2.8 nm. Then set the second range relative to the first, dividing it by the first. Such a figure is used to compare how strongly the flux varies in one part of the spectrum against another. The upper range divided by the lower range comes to 0.91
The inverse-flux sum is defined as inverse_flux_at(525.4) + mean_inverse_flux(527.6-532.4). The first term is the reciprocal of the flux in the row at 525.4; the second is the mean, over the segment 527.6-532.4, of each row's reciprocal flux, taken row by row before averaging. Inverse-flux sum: 0.241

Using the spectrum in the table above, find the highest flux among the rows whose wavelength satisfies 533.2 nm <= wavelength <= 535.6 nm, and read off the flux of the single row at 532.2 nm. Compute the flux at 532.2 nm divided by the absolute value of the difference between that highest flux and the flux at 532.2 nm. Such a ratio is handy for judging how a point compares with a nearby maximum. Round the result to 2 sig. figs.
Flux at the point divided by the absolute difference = 20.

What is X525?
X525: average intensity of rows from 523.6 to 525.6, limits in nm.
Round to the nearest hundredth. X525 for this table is 8.35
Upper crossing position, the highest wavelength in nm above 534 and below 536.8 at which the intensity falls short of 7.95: 534.2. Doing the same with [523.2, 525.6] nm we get 525.0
